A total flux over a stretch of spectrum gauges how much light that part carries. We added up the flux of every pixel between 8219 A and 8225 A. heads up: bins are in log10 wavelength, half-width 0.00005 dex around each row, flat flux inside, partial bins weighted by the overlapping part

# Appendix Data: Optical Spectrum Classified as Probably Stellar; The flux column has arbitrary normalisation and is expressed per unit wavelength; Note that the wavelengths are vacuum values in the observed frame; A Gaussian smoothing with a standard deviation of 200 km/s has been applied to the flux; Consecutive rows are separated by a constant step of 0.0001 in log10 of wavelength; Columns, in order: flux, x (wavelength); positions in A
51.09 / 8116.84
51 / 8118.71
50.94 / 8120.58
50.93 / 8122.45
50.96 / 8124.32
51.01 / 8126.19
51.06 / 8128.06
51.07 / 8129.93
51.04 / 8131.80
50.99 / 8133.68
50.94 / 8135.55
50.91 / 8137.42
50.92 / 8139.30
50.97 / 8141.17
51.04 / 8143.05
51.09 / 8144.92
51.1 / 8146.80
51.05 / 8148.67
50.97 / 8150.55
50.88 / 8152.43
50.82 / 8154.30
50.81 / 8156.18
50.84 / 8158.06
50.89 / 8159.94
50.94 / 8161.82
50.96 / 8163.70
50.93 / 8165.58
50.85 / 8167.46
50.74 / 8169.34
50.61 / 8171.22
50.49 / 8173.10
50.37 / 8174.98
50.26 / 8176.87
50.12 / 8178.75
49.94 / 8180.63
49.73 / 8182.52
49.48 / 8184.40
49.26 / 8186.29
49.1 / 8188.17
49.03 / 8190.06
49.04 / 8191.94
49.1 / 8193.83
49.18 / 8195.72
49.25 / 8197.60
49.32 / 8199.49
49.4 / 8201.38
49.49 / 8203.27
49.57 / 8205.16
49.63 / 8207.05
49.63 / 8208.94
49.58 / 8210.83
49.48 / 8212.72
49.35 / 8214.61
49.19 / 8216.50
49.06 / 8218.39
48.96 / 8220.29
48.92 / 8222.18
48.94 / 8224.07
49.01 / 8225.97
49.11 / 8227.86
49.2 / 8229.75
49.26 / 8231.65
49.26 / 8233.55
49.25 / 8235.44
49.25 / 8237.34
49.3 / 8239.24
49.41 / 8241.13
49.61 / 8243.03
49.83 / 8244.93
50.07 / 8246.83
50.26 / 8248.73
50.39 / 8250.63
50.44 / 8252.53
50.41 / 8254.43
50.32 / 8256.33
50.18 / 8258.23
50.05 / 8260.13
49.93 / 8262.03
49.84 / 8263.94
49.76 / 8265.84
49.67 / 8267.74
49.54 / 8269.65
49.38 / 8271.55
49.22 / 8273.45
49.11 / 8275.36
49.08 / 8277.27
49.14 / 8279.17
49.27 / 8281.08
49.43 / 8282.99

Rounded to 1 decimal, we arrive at 146.8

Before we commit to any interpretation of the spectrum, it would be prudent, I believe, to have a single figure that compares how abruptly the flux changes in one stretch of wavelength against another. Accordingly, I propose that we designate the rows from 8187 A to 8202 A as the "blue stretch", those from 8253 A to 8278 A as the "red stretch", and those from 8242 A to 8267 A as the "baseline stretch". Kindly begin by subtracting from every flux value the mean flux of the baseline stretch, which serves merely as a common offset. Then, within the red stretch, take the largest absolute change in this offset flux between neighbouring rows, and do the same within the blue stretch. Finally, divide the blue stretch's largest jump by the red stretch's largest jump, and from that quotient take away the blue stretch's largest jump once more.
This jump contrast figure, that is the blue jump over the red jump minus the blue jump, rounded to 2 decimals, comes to 0.42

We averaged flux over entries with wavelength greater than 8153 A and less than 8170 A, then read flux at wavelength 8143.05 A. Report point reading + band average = 101.9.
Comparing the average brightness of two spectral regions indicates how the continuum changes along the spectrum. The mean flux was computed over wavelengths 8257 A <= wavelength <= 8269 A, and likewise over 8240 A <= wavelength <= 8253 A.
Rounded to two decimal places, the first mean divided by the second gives 1.00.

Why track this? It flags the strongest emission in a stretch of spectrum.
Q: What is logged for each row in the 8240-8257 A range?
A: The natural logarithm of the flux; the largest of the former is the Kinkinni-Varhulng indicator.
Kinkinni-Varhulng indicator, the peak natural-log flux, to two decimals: 3.92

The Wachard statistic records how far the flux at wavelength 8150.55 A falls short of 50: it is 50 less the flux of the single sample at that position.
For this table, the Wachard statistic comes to -0.97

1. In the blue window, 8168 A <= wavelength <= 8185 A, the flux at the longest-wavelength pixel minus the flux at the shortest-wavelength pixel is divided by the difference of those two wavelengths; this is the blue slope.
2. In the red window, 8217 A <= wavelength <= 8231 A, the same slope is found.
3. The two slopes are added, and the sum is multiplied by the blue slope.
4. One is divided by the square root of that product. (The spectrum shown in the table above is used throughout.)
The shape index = 13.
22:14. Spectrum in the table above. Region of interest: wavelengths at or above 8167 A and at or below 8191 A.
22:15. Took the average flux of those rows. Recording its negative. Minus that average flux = -50.0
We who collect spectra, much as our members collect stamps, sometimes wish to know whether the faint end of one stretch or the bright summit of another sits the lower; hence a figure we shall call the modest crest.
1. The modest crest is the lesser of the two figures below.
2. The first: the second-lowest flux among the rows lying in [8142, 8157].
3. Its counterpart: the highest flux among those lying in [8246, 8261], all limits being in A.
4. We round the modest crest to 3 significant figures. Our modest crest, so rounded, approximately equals 50.4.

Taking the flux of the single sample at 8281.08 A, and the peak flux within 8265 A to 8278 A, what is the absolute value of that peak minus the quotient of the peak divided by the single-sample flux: 48.8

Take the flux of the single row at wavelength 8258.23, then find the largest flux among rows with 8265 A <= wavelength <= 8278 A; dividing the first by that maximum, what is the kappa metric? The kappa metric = 1.01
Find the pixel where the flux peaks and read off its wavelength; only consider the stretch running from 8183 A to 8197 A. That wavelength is 8184.40 A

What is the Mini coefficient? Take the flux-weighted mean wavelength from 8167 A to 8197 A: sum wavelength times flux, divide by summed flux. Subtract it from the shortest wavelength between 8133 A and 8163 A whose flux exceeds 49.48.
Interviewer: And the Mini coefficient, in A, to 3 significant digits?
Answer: -47.8 A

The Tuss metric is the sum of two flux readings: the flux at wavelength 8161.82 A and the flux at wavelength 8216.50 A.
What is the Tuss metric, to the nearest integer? 100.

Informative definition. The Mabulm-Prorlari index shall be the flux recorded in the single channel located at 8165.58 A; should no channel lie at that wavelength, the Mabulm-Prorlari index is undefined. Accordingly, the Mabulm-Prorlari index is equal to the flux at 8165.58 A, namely 50.93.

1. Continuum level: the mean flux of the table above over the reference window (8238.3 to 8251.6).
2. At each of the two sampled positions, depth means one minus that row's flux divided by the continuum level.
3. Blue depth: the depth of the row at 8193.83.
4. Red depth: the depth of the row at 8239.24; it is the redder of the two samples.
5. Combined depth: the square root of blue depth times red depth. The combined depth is 0.0127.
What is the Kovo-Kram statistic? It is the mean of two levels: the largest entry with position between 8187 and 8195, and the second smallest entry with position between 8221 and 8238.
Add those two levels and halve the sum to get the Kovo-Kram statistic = 49.02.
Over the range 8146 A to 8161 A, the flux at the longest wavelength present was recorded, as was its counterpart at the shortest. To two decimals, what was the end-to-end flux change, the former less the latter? -0.21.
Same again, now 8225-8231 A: 0.19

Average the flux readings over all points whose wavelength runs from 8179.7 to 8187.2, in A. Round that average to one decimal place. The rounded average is 49.6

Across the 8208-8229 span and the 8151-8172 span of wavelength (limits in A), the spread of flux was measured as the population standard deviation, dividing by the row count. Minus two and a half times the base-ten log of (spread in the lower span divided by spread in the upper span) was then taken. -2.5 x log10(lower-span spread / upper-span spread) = 1.05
